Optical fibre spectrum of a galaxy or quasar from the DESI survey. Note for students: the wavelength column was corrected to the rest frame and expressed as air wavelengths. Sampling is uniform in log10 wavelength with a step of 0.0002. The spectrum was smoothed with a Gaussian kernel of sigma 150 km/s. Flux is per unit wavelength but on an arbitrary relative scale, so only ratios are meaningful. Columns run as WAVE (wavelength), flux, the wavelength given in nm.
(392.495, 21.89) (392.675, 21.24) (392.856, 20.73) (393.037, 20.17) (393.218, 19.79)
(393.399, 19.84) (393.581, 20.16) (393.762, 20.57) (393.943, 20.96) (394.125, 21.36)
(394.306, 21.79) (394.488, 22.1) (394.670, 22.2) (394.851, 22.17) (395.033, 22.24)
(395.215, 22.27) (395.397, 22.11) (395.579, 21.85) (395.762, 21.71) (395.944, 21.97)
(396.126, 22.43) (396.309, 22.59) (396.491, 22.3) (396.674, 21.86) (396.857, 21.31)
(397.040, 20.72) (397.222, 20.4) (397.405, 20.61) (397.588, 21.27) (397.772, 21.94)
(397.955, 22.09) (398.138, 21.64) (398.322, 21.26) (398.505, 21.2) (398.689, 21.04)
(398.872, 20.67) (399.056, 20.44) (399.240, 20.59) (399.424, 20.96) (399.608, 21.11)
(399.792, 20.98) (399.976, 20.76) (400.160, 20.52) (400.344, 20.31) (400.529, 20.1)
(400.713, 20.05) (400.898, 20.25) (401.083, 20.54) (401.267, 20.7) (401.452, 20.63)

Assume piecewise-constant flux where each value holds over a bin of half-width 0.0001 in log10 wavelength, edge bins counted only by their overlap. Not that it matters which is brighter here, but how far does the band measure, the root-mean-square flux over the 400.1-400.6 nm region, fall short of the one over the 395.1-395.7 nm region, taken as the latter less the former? 1.77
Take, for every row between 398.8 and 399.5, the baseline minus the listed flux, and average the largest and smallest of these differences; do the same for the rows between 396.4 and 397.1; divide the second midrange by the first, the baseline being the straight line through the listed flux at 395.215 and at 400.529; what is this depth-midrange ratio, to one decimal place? -1.7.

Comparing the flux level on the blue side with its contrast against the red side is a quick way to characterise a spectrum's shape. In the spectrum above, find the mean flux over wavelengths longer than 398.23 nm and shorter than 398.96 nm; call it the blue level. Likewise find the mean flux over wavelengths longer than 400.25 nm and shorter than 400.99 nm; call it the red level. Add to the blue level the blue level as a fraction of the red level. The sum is 22.1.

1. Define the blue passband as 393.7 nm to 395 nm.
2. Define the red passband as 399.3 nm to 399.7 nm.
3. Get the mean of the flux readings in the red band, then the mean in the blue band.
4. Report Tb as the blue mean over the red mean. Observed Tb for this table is 1.03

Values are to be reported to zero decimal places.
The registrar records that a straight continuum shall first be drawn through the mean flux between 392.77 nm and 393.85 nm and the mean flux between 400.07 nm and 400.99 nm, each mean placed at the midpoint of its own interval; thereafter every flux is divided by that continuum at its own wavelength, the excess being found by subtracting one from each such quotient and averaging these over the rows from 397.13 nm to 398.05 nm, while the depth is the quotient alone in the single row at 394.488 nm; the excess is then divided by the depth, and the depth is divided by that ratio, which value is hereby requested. 23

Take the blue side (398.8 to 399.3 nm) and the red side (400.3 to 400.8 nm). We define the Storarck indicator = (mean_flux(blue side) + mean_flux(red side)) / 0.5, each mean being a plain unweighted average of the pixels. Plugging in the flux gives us 81.4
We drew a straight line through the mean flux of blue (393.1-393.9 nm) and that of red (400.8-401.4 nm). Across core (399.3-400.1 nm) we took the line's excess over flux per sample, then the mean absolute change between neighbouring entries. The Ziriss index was 0.17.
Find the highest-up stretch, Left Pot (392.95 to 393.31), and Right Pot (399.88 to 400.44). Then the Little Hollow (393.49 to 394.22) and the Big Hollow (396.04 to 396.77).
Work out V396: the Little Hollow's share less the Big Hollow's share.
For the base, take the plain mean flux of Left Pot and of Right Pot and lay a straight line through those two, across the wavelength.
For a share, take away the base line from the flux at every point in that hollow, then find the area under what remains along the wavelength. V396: -1.0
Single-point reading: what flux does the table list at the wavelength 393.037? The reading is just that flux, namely 20.17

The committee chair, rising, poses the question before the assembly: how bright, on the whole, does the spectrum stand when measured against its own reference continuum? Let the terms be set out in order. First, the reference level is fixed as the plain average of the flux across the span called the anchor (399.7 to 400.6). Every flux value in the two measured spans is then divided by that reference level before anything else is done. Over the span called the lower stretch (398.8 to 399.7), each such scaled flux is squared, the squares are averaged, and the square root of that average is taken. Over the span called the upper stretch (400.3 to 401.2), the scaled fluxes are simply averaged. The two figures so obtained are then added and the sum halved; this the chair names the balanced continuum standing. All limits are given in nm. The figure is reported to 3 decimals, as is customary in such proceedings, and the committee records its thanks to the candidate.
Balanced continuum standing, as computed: 0.998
